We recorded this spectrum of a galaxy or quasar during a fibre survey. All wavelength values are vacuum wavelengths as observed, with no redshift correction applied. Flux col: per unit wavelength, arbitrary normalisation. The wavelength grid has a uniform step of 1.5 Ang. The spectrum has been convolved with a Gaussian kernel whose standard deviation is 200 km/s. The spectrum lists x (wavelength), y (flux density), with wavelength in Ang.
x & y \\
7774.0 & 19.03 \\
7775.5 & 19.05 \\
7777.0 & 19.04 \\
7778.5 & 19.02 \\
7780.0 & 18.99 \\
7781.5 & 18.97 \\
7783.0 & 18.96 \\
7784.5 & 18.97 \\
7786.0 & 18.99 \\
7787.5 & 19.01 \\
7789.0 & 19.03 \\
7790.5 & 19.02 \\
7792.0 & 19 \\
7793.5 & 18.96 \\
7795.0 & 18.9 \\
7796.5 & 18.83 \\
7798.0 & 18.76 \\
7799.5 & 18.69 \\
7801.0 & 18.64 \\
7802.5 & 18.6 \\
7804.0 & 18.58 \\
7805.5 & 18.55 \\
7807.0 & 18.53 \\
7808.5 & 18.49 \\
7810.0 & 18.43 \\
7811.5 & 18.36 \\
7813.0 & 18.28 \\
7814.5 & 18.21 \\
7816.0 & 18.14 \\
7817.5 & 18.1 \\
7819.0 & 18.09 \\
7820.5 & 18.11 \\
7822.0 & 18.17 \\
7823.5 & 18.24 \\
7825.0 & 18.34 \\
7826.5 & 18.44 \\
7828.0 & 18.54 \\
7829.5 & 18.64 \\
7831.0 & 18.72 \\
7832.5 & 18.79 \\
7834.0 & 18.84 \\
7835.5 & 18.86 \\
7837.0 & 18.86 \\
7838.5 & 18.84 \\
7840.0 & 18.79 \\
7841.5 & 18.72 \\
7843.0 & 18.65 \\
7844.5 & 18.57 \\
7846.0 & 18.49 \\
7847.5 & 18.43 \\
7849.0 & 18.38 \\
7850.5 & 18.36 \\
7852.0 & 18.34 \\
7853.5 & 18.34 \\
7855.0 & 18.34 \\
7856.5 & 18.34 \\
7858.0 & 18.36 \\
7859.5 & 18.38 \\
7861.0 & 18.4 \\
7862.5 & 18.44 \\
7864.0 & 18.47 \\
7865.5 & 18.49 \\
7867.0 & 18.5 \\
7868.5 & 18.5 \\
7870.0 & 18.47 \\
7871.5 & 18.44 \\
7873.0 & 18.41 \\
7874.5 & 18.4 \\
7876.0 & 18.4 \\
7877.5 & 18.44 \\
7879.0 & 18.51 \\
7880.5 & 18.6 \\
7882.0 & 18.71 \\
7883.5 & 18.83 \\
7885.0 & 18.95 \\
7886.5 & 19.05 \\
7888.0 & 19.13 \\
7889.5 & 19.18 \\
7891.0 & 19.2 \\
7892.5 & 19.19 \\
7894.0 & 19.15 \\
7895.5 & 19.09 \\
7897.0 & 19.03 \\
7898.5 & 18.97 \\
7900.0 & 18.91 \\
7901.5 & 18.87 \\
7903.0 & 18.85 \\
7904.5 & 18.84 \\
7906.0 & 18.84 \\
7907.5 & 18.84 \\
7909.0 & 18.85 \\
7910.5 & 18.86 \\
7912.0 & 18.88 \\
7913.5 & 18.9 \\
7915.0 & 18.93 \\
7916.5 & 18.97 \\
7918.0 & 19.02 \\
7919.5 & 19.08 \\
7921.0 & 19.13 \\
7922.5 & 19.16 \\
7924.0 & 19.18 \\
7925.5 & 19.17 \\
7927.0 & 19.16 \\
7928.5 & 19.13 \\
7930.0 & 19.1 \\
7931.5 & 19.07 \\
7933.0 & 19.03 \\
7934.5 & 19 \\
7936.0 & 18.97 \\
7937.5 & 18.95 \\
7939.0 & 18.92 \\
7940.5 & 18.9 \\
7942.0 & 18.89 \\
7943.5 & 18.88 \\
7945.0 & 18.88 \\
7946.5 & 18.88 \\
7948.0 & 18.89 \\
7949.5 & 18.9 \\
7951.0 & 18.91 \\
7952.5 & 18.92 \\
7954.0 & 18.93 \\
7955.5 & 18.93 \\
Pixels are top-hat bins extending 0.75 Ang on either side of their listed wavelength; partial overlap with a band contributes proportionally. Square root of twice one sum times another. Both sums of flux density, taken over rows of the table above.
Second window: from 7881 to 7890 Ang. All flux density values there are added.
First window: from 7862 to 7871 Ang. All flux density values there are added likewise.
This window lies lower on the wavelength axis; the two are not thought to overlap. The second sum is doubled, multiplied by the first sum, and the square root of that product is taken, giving 158.9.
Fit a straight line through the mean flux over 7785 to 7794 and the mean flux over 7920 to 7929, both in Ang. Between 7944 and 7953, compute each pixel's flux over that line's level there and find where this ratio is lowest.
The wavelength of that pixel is 7946.5 Ang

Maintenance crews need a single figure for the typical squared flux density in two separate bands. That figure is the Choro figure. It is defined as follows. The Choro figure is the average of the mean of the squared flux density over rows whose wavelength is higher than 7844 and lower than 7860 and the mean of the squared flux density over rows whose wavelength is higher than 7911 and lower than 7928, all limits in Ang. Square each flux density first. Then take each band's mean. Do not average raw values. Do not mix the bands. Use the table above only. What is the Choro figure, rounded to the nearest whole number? 351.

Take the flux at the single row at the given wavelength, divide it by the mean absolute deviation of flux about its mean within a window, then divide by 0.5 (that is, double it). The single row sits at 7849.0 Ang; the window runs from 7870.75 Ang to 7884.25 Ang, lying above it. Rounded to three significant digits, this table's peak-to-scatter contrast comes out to 295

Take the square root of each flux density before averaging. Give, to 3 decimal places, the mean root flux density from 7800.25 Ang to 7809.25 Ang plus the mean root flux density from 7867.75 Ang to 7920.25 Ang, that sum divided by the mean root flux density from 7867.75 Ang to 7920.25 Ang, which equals 1.993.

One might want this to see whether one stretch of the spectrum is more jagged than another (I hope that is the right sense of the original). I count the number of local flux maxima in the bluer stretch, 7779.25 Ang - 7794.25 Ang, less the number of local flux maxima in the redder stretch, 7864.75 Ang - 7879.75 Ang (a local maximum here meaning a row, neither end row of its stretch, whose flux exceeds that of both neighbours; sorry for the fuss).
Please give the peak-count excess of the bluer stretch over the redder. 1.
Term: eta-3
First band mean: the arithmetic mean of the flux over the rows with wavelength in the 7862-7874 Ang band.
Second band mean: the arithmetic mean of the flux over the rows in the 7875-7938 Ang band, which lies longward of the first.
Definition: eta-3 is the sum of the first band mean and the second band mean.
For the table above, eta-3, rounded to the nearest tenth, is 37.4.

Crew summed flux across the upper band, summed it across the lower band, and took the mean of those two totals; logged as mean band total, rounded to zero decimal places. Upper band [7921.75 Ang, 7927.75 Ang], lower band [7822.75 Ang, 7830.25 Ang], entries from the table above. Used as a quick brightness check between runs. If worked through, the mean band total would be 84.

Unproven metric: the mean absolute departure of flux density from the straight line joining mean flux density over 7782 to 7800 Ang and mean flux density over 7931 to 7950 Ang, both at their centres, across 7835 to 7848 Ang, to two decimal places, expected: 0.24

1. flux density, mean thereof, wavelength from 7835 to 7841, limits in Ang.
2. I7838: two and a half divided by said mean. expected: 0.133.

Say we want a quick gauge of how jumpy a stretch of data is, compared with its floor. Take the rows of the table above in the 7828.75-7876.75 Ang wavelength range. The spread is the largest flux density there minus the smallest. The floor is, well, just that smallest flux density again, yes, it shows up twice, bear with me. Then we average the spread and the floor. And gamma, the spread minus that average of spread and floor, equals -8.9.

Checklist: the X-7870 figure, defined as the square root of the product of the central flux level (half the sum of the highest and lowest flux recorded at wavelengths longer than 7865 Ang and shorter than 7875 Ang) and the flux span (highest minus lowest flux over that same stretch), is 1.4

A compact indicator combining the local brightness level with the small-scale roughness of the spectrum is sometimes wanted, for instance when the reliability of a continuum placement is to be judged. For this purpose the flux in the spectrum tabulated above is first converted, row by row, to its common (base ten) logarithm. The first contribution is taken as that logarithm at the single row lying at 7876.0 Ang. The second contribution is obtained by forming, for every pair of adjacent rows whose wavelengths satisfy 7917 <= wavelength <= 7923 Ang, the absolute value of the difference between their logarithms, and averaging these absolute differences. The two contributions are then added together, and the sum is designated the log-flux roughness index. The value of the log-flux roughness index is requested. 1.27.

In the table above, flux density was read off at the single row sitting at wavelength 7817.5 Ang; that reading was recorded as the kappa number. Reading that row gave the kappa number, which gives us 18.1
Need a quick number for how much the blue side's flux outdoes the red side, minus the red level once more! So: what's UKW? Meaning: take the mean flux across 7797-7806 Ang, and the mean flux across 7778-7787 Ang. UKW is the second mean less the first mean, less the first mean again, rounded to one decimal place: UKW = -18.3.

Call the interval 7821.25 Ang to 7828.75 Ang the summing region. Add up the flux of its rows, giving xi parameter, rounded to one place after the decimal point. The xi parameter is 91.7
